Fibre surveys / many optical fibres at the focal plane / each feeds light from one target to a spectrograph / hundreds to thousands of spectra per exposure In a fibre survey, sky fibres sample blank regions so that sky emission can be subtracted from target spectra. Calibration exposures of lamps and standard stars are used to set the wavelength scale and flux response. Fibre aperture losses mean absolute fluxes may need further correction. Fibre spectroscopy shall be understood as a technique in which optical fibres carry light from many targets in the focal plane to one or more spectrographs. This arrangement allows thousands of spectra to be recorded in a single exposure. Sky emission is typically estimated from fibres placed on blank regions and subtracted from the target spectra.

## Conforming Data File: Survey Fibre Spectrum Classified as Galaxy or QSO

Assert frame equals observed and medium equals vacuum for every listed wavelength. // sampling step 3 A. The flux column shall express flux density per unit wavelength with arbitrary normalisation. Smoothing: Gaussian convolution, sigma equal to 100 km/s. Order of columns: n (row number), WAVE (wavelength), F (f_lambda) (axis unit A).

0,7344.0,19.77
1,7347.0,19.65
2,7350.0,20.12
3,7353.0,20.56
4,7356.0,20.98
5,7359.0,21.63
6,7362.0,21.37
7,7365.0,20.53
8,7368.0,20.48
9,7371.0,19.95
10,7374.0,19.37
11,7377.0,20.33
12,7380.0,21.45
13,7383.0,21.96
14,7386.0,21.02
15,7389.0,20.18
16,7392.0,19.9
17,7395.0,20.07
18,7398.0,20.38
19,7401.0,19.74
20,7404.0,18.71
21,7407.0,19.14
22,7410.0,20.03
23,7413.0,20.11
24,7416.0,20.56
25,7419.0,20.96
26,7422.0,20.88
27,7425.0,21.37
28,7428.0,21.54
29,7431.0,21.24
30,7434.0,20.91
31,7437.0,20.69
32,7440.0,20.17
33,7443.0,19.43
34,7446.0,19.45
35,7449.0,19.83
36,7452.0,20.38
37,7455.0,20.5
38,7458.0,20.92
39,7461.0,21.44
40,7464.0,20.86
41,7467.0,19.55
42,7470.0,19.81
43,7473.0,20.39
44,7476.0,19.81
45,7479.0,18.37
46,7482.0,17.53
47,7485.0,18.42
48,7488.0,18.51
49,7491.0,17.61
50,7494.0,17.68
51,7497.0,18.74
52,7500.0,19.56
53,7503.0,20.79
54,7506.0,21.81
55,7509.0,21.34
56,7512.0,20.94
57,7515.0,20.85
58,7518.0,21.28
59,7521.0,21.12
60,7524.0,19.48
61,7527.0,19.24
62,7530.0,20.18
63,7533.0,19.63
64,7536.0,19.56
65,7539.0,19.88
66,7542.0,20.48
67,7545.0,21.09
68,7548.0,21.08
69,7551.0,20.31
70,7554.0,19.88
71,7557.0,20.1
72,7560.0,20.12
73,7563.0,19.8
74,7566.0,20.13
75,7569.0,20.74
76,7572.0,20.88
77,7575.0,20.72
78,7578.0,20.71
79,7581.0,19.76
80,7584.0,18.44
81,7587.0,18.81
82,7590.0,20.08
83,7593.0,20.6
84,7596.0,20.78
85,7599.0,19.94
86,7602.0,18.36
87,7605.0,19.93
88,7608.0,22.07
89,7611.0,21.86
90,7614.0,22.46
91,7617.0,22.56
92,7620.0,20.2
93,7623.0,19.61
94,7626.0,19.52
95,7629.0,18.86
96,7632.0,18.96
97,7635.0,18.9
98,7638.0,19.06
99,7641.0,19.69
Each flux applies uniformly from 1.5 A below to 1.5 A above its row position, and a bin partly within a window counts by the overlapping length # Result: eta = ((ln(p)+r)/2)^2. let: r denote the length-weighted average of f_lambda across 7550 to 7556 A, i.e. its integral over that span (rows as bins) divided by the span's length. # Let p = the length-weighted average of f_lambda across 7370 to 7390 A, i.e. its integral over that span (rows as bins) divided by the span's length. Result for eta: 133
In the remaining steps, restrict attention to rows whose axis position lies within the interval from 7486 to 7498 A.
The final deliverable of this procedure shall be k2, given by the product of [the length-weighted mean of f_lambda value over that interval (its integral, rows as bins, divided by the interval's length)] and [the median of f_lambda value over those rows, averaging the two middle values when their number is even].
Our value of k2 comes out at 328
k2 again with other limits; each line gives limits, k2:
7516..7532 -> 409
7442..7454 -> 389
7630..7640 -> 360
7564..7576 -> 427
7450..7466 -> 433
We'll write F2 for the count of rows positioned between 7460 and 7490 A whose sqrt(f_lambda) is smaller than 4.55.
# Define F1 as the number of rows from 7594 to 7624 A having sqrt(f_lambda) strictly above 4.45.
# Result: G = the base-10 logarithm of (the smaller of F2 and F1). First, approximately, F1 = 8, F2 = 8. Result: 0.90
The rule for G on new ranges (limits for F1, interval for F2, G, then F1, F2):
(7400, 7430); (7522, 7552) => 0.85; 7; 8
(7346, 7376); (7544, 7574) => 0.78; 8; 6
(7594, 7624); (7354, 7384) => 0.70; 8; 5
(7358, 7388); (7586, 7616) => 0.78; 9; 6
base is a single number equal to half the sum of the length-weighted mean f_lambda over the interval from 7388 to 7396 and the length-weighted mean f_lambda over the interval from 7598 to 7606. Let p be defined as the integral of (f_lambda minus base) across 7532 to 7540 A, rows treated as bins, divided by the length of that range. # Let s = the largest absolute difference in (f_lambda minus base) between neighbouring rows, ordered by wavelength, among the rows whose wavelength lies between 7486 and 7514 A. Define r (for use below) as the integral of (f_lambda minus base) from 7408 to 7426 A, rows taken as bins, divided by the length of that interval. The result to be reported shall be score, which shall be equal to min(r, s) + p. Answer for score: 0.89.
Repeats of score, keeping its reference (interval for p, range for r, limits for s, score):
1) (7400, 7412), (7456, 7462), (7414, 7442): 0.25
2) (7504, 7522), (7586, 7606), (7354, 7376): 1.64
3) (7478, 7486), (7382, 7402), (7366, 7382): -0.87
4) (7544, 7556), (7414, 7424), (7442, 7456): 1.41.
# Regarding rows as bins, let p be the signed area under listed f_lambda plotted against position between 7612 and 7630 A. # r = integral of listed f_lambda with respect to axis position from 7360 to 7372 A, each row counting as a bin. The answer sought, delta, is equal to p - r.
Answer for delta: 123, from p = 371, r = 248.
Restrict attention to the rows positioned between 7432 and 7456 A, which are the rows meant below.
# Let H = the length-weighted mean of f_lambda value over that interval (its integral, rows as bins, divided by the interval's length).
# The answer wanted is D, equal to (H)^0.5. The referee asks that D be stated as 4.49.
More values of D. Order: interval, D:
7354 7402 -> 4.54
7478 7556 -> 4.45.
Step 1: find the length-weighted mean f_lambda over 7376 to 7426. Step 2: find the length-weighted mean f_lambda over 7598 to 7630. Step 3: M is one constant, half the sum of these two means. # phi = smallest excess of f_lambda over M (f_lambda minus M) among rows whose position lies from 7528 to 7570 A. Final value -0.9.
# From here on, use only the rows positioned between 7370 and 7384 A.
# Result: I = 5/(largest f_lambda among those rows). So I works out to 0.228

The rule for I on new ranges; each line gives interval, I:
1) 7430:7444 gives 0.235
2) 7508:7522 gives 0.234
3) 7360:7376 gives 0.234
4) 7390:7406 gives 0.245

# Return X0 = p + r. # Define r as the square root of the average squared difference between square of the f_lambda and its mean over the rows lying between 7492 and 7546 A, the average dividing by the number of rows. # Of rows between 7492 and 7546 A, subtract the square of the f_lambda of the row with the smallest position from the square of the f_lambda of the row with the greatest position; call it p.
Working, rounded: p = 132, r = 41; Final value 173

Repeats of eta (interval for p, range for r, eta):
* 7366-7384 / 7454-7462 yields 144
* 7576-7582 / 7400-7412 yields 126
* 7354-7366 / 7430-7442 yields 141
